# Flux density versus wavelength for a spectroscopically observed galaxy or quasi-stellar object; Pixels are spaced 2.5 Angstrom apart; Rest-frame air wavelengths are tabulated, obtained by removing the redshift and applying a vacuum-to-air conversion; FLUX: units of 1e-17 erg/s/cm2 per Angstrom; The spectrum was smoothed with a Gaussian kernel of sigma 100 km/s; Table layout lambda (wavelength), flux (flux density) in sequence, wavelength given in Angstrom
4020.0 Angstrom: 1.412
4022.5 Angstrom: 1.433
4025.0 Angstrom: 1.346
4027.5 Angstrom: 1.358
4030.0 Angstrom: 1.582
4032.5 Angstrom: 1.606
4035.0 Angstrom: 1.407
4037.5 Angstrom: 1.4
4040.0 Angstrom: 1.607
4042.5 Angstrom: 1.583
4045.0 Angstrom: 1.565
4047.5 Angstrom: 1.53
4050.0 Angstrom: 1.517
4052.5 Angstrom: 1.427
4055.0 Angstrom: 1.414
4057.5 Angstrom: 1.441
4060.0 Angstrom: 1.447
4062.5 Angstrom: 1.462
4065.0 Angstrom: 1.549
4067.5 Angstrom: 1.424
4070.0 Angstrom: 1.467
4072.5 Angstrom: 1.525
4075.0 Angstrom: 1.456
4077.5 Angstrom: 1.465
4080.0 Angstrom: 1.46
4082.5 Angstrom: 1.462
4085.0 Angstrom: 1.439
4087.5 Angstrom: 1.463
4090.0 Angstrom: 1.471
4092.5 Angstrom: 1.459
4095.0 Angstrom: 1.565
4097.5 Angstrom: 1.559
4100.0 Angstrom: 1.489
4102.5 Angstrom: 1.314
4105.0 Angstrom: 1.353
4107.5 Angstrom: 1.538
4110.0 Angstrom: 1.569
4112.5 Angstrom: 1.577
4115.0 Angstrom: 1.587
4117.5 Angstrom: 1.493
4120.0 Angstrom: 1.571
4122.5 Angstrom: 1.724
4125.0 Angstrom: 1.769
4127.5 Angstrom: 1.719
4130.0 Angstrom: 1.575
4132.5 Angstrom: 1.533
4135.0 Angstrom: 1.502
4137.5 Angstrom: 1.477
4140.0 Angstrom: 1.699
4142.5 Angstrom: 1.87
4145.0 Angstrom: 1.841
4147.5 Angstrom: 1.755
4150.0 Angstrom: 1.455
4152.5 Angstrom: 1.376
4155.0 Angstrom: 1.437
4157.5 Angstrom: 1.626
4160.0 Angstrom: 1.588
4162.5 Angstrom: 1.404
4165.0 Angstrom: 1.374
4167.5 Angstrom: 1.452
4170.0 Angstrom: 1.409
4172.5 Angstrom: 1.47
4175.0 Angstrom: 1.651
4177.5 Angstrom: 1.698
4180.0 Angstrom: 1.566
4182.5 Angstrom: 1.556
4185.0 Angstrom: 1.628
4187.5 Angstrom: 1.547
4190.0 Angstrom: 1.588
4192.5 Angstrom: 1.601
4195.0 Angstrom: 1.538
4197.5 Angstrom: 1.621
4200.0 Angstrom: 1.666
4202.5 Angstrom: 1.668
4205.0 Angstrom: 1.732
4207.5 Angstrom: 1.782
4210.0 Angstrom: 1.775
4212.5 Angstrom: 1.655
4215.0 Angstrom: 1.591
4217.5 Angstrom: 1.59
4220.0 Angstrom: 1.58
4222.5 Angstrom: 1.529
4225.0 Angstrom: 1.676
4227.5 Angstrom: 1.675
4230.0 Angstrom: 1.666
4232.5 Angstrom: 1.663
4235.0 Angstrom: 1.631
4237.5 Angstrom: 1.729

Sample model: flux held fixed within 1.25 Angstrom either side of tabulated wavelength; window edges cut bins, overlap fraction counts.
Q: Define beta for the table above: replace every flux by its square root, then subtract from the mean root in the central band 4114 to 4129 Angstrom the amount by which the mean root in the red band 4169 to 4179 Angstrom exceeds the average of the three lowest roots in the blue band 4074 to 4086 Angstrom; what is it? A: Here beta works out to 1.24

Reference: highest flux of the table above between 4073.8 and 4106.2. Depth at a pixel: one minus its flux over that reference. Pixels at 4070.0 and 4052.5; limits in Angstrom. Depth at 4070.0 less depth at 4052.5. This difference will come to -0.03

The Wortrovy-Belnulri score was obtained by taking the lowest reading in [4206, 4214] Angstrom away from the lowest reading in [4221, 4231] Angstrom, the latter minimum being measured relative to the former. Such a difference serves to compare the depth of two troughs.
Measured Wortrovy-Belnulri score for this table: -0.13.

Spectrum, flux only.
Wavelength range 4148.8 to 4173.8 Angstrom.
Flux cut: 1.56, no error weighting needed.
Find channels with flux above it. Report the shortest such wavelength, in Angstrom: 4157.5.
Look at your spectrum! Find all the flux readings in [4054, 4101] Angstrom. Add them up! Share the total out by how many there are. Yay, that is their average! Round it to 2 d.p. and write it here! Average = 1.47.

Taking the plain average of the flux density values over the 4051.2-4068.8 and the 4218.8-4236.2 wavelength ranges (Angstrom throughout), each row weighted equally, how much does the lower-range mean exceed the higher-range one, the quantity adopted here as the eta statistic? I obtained -0.18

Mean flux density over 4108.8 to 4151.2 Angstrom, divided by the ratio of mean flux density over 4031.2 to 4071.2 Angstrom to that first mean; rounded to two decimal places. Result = 1.78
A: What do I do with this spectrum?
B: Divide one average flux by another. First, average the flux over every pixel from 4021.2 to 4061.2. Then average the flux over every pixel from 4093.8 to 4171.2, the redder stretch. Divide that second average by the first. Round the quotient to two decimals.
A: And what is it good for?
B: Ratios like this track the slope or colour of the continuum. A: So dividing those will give 1.05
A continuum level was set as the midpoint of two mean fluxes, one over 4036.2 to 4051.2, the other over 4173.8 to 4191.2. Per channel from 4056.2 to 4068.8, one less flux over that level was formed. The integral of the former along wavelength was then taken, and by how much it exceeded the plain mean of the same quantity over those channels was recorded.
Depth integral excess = 0.77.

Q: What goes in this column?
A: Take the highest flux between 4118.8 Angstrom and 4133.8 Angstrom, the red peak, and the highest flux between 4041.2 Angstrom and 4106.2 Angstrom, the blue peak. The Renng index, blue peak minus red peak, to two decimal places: -0.19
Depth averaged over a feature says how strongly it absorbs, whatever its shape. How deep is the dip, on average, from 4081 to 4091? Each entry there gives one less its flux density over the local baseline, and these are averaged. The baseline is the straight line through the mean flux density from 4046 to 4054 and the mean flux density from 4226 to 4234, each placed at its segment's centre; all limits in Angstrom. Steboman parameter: 0.04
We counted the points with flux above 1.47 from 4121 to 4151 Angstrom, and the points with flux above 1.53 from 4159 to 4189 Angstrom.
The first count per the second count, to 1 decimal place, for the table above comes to 1.6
